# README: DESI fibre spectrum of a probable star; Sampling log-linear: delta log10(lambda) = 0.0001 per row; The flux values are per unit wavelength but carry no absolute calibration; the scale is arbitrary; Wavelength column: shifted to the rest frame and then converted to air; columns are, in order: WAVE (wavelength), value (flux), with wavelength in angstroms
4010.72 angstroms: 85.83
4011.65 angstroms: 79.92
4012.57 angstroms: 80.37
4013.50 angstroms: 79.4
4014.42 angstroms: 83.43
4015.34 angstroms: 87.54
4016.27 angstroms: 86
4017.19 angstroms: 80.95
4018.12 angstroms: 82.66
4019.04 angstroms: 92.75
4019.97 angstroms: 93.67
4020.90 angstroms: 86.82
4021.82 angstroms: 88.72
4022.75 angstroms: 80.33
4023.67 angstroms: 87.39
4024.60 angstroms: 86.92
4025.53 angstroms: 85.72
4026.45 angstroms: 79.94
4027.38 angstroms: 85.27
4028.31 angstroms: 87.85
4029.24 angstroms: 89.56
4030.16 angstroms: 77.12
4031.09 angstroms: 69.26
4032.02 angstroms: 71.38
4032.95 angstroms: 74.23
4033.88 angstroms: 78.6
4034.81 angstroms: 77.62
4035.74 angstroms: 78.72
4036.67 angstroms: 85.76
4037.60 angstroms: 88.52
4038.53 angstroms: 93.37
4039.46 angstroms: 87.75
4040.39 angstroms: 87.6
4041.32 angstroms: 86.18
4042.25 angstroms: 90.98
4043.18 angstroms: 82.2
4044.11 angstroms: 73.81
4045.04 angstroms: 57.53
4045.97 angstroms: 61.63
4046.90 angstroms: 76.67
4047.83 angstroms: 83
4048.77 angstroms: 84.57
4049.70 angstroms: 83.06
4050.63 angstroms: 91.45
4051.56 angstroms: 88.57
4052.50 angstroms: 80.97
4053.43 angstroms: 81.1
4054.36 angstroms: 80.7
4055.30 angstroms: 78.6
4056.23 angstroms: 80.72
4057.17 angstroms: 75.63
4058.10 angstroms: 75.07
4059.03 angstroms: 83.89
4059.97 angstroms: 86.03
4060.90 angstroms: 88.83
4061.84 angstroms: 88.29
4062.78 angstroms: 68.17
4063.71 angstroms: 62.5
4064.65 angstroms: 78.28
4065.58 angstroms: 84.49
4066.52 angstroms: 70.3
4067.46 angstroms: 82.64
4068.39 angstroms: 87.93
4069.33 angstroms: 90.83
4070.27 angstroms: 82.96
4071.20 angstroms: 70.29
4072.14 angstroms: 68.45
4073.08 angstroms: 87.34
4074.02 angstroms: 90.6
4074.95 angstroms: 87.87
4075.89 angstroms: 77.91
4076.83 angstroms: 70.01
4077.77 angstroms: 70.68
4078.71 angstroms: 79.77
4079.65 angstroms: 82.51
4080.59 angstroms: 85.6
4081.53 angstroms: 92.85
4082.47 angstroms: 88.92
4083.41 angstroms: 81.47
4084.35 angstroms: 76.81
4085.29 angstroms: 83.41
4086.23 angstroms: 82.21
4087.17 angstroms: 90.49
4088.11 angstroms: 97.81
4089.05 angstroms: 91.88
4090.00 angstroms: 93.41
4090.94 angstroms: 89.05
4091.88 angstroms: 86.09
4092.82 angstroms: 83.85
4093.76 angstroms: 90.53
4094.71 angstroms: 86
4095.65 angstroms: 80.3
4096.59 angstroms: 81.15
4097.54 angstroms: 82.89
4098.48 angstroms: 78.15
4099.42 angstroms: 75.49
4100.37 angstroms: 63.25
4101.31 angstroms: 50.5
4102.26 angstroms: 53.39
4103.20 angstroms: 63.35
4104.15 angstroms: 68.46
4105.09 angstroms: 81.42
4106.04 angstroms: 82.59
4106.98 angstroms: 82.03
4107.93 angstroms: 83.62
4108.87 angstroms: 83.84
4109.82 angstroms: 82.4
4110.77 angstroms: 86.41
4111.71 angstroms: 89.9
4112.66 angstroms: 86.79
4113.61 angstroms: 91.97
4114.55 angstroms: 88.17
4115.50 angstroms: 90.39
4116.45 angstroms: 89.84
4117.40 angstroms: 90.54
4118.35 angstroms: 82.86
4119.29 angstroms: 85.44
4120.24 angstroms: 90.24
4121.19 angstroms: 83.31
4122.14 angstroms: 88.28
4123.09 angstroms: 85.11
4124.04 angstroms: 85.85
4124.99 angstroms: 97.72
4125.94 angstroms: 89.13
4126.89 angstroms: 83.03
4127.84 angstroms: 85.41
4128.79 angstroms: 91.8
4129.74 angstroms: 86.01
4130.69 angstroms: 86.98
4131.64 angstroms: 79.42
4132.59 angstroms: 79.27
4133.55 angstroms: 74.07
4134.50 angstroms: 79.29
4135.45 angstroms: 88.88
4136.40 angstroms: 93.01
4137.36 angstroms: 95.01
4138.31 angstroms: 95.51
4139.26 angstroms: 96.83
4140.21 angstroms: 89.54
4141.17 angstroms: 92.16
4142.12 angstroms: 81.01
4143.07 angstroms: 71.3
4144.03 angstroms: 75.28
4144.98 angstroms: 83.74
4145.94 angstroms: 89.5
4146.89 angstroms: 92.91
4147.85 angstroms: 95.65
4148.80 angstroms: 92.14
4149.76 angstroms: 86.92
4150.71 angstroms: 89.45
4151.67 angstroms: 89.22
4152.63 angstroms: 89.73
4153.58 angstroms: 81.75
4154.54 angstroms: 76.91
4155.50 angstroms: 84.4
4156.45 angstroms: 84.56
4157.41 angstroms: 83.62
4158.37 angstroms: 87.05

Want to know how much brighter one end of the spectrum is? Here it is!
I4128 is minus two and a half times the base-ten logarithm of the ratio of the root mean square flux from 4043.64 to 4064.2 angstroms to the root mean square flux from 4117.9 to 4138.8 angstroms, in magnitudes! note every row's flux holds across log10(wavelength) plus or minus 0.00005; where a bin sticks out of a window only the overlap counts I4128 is 0.10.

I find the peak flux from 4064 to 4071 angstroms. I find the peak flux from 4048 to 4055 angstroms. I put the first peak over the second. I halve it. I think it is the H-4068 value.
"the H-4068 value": 0.497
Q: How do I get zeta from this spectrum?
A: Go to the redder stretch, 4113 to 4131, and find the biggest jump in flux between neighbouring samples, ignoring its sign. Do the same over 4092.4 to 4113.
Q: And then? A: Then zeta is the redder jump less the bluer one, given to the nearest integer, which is -1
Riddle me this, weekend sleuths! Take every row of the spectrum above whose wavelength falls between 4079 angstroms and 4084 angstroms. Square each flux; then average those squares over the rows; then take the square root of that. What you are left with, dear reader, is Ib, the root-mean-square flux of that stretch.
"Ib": 86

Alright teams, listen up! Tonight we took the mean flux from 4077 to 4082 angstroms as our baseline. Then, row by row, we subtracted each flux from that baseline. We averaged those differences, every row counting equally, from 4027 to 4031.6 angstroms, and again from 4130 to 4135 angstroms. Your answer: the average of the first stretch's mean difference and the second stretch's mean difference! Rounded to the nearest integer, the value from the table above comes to 1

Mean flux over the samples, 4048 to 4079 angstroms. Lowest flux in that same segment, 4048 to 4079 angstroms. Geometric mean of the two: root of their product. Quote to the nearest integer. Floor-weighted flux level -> 71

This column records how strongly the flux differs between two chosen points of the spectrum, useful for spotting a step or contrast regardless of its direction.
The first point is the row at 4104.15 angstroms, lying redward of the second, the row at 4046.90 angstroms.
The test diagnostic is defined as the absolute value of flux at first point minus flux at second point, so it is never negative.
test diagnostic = 8.2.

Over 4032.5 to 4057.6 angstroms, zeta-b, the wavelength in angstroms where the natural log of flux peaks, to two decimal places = 4038.53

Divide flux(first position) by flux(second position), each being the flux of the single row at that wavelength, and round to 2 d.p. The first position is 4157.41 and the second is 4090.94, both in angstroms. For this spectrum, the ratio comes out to 0.94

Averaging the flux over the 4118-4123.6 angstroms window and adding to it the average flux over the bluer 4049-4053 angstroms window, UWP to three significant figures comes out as 172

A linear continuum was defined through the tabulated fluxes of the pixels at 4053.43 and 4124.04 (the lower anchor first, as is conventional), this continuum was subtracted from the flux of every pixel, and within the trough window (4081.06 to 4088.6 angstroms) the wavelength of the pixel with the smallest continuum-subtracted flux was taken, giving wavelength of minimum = 4084.35 angstroms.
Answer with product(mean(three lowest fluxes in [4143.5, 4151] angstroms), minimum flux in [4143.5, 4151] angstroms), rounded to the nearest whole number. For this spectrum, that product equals 6171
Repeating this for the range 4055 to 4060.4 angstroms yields 5738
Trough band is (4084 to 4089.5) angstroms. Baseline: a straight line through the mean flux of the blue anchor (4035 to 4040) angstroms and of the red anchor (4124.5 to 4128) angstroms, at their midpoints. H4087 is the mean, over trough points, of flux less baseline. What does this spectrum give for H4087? -1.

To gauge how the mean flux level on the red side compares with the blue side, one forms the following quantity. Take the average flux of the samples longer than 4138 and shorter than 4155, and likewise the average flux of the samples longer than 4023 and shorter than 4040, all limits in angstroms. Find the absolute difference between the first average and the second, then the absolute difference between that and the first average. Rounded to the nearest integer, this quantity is 82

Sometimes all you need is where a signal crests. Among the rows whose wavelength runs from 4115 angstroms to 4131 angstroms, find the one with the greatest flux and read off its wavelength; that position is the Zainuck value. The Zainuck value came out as 4124.99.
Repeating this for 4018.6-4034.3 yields 4019.97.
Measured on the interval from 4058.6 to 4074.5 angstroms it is 4069.33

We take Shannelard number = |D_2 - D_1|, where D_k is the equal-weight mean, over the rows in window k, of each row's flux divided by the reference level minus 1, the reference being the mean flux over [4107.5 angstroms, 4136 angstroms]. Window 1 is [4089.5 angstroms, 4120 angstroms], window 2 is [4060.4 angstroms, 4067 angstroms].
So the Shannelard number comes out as 0.05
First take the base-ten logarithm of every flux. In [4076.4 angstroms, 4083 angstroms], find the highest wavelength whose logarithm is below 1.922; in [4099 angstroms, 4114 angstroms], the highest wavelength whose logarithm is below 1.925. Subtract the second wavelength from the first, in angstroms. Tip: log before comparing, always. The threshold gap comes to -30.2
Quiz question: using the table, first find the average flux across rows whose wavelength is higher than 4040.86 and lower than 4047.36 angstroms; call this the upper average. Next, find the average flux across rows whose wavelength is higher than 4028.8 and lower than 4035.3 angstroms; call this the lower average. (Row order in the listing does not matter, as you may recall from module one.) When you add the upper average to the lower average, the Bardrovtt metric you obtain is 152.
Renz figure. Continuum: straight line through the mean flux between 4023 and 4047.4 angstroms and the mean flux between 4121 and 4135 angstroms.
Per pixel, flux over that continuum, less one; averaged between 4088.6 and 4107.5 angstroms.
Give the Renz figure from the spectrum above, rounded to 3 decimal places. -0.065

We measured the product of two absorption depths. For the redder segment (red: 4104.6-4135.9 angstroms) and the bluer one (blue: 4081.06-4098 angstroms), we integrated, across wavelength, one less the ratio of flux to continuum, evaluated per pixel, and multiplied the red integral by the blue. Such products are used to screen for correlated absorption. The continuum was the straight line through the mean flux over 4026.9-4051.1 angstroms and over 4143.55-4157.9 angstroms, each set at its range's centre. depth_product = 0.23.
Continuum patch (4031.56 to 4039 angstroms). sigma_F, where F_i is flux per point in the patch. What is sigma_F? 7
